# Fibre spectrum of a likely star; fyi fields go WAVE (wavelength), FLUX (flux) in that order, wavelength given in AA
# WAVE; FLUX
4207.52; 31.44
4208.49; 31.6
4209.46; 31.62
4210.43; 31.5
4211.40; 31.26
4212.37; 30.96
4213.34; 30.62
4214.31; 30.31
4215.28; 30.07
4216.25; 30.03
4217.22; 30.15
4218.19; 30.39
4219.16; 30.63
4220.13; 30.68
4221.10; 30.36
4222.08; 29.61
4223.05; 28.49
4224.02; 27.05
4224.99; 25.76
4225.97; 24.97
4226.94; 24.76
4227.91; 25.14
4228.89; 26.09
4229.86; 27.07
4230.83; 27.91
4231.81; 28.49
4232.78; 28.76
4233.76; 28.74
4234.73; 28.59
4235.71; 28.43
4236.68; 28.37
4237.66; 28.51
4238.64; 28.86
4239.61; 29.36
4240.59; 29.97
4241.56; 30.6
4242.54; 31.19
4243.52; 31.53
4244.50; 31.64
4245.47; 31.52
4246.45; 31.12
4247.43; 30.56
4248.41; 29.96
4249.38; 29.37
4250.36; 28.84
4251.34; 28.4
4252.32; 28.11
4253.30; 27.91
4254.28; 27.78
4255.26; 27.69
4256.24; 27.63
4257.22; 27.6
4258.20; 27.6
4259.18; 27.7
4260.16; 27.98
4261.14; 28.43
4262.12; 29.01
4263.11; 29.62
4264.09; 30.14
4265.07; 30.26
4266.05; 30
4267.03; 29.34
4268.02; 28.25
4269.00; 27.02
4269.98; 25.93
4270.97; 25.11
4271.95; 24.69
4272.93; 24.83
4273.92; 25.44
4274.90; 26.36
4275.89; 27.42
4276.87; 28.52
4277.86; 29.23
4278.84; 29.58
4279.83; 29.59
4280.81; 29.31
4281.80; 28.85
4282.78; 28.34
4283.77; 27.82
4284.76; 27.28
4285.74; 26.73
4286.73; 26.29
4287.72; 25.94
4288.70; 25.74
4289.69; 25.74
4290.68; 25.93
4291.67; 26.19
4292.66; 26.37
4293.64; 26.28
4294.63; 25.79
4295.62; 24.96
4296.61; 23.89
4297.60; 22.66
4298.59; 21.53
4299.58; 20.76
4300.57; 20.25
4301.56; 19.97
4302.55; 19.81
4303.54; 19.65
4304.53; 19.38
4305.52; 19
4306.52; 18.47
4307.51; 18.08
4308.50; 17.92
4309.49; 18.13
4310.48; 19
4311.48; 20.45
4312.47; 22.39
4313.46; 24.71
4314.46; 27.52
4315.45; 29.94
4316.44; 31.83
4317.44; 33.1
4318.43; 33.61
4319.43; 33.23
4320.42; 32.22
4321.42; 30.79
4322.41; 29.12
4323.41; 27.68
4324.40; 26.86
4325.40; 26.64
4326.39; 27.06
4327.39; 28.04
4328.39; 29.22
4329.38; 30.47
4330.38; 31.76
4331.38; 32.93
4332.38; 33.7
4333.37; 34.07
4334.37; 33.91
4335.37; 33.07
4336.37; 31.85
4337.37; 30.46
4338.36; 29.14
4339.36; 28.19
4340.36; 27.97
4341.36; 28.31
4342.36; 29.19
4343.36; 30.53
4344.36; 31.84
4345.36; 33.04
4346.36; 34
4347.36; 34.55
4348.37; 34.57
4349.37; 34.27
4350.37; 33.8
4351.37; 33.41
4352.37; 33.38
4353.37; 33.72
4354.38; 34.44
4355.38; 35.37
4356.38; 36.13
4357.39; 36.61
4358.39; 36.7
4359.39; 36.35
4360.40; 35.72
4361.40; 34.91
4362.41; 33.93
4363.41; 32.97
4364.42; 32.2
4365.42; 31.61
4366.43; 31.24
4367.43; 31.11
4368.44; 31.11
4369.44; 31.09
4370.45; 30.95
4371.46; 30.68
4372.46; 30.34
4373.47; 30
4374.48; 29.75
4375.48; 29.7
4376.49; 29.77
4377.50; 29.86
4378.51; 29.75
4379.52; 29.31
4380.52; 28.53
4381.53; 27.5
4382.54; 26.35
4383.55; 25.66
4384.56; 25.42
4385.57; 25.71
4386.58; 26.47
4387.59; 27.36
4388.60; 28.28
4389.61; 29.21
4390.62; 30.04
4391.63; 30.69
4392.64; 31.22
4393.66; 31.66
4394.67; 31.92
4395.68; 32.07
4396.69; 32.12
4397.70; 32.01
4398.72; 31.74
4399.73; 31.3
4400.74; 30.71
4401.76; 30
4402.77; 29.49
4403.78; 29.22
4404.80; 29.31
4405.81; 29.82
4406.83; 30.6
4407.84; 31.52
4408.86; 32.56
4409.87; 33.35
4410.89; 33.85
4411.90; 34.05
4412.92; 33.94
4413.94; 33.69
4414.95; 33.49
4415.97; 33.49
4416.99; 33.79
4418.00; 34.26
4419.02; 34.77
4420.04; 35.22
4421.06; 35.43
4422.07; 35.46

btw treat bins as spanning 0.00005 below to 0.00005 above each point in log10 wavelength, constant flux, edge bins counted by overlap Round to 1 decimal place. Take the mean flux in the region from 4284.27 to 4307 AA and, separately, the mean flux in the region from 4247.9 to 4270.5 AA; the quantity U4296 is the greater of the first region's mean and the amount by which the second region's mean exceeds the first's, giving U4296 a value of 23.4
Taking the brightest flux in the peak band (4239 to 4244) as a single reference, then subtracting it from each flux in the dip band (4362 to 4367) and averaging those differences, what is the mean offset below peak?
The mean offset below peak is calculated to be 1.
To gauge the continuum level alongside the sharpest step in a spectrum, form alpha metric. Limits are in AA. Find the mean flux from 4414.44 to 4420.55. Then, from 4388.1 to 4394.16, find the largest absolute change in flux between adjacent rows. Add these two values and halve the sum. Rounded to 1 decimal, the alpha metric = 17.6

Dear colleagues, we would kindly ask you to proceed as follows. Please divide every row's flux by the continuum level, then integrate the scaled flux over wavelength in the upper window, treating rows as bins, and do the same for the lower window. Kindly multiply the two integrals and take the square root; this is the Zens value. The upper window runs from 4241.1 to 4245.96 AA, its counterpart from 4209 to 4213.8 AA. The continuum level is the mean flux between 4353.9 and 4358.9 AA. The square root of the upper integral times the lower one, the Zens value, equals 4.2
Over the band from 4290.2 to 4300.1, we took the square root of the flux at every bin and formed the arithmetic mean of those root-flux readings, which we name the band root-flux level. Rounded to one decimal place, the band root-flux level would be 4.9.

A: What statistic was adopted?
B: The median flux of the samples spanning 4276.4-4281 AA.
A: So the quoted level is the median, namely 29.3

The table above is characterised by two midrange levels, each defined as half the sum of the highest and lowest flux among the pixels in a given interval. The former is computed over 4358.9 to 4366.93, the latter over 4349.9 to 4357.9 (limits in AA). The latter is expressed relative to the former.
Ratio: 1.04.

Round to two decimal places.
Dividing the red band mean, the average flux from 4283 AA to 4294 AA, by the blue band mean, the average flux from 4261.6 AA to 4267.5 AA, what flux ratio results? 0.89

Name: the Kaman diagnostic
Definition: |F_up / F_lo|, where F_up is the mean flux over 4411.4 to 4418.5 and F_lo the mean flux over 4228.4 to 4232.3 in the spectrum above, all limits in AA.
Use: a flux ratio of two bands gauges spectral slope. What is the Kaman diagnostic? 1.23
